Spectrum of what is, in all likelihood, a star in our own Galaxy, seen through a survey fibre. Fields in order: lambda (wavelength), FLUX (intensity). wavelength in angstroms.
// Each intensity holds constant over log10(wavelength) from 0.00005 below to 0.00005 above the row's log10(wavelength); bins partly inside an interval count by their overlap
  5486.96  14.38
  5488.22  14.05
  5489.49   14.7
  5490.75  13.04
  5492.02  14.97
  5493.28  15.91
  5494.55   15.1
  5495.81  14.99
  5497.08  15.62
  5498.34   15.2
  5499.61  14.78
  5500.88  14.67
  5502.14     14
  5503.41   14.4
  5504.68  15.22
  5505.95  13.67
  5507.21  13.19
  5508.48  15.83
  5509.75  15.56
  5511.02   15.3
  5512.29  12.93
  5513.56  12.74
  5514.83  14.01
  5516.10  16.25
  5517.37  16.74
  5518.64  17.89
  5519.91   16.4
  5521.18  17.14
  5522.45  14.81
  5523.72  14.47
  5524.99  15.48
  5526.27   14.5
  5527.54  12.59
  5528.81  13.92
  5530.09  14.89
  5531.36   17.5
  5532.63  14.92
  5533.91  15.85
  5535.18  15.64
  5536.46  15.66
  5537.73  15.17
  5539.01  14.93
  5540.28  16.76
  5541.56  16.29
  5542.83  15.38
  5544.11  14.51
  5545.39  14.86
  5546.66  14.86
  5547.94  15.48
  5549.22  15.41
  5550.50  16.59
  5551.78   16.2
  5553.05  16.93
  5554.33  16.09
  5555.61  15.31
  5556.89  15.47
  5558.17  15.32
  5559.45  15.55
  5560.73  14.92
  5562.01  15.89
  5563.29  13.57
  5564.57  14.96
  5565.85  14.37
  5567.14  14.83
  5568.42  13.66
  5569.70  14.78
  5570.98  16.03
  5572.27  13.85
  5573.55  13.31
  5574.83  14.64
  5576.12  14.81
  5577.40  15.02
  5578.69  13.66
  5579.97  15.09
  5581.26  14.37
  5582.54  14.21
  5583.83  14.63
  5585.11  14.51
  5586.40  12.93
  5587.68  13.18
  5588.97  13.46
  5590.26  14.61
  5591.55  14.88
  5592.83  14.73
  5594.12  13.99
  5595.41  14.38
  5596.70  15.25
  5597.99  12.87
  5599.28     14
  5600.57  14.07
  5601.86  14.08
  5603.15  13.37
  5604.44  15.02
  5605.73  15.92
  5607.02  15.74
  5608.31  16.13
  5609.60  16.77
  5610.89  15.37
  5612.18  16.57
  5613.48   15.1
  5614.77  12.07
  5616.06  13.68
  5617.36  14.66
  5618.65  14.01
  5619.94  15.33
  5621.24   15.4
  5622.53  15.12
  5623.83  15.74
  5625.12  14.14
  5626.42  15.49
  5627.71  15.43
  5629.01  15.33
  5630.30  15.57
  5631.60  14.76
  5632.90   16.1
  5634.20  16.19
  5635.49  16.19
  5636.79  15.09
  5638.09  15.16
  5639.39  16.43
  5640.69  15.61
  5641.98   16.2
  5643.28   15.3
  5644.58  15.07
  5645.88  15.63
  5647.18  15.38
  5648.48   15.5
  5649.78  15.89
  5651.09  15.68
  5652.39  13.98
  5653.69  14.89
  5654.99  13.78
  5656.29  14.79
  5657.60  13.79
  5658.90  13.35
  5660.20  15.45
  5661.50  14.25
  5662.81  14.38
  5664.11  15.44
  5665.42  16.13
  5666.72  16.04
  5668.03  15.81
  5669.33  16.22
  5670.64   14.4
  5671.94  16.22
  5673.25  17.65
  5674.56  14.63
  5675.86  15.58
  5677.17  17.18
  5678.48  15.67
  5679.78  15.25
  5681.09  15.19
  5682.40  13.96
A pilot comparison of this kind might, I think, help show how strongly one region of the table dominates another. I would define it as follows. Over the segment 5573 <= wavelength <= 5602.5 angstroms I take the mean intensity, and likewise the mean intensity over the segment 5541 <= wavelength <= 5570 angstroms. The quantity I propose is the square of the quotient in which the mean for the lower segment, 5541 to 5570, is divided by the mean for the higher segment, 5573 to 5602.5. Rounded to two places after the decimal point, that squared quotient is 1.16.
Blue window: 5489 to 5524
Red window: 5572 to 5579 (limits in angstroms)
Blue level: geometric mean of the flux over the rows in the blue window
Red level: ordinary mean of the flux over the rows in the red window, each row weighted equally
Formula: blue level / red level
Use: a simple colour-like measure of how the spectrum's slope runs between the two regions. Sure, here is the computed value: 1.05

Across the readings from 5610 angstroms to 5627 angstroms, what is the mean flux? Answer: 14.8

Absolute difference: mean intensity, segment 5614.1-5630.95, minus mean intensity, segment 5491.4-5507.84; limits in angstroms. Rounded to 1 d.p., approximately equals 0.0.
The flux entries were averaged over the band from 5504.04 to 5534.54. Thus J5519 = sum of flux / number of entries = 15.1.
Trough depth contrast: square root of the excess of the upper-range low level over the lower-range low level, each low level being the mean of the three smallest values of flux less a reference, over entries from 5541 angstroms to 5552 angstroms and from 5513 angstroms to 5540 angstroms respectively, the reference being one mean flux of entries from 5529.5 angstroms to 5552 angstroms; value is 1.3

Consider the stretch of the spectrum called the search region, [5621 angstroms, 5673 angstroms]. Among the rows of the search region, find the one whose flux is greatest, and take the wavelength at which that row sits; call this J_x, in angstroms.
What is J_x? 5639.39 angstroms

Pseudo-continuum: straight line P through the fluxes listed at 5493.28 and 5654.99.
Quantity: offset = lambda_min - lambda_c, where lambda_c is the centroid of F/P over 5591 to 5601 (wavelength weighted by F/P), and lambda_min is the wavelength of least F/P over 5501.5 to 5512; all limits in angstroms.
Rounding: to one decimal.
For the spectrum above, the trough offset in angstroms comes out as -88.8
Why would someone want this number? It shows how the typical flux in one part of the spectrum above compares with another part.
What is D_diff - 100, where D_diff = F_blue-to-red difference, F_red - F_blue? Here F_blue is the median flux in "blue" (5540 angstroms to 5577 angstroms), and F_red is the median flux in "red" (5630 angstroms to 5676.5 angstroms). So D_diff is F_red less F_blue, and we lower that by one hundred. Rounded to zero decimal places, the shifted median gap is -100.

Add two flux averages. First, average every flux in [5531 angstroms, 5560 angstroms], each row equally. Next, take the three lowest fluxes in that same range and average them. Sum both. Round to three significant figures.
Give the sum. 30.4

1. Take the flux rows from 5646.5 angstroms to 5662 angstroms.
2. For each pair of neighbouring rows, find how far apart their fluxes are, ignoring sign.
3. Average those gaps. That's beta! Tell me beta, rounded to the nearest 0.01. 0.93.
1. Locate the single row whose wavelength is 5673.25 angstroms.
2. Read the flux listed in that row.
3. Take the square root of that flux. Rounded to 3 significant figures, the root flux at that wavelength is 4.20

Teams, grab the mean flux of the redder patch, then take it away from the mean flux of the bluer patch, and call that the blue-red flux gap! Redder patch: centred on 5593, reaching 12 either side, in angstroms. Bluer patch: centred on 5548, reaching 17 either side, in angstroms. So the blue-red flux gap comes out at 1.4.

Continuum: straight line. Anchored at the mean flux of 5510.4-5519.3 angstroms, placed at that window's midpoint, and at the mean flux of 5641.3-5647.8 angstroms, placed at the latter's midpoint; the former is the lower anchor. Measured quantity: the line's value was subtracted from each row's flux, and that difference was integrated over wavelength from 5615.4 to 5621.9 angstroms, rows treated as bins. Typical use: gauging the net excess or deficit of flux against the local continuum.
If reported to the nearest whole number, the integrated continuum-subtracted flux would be -5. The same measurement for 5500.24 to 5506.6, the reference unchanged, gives -4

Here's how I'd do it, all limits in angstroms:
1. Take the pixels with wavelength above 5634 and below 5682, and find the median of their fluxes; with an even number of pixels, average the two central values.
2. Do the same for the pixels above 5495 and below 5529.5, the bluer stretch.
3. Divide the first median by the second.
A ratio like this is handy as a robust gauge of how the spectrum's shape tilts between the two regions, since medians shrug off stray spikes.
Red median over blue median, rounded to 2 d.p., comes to 1.04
